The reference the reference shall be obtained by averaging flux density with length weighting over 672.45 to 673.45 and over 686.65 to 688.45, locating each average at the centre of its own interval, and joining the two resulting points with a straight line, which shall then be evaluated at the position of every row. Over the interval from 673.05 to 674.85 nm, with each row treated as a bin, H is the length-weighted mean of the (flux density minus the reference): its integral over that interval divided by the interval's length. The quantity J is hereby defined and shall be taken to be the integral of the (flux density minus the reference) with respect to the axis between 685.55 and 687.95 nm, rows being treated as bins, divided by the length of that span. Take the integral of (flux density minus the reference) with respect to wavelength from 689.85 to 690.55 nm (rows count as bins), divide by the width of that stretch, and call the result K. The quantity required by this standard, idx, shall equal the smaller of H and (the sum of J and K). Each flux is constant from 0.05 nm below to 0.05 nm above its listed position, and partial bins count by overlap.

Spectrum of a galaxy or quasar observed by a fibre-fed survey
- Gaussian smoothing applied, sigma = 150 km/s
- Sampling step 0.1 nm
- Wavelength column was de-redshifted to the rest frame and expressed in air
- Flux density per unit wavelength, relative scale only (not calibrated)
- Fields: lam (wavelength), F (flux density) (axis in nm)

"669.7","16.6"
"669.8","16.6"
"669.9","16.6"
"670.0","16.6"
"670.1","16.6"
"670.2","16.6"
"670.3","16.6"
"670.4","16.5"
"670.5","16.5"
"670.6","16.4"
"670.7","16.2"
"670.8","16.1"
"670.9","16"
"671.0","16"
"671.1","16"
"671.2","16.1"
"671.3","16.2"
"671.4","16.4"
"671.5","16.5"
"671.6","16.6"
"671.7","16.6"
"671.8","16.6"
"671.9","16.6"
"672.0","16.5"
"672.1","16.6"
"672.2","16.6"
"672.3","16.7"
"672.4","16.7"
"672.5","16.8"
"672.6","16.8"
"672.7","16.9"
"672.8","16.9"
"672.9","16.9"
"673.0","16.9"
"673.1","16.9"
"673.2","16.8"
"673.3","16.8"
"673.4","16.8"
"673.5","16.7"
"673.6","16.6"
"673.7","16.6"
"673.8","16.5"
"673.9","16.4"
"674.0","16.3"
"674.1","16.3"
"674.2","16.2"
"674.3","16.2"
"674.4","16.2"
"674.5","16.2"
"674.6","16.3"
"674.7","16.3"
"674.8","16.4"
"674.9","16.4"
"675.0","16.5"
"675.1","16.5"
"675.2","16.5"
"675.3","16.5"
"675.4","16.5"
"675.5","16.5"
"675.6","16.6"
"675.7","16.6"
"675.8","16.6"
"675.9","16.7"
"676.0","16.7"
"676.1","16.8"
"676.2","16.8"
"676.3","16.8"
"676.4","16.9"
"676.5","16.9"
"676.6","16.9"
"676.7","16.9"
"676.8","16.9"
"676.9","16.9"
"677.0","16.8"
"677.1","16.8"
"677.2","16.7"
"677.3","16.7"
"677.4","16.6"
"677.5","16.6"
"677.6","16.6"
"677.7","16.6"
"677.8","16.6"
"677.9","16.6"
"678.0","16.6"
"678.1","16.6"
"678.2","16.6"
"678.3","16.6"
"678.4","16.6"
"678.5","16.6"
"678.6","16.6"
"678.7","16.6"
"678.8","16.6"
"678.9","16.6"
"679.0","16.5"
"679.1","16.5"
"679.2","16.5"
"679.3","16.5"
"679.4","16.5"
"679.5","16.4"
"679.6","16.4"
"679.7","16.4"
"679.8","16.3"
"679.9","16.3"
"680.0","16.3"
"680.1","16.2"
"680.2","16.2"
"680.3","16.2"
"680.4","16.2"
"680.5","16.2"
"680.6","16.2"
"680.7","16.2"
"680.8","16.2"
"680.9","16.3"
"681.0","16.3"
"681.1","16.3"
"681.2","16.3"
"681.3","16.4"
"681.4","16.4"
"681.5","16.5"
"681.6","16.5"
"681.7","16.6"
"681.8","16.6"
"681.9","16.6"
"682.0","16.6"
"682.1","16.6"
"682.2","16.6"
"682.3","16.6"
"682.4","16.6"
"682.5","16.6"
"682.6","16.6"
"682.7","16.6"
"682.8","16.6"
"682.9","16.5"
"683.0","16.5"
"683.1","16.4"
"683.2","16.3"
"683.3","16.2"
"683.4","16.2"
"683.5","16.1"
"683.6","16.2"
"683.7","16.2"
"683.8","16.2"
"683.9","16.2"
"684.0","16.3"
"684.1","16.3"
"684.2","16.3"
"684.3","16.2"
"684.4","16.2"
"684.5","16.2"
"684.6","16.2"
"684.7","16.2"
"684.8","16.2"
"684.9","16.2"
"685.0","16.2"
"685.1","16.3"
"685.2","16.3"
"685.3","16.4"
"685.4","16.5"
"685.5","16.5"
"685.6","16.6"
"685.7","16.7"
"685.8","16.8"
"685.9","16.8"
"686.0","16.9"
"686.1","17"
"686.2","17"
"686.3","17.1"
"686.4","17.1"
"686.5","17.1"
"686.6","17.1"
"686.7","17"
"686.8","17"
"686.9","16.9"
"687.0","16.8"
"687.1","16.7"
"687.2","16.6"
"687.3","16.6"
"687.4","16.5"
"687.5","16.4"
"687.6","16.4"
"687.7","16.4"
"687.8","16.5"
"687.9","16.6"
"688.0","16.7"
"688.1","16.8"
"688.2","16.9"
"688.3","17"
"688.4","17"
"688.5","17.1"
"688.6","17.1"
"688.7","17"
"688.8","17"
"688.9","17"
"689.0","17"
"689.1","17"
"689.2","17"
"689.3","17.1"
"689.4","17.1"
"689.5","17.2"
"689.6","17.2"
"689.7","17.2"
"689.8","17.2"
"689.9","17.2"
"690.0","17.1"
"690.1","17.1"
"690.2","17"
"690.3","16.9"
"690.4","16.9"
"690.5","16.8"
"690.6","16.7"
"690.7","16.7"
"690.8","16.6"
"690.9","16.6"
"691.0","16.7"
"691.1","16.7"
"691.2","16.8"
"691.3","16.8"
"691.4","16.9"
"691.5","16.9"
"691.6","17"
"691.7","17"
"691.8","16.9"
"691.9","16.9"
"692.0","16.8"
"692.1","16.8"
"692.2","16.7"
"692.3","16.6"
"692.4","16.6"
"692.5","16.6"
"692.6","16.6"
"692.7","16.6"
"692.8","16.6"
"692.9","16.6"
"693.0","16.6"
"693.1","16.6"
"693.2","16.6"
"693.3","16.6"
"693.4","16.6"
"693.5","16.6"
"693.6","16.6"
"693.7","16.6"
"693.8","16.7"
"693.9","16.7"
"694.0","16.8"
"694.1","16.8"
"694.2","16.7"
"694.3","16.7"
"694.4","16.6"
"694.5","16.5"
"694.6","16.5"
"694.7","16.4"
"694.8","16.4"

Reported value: -0.37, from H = -0.368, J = 0.06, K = 0.31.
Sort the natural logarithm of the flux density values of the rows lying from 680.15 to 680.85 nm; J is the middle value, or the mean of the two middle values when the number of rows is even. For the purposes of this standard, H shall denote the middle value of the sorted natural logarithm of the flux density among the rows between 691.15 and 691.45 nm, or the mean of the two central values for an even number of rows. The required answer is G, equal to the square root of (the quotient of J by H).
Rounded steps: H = 2.82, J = 2.79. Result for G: 0.99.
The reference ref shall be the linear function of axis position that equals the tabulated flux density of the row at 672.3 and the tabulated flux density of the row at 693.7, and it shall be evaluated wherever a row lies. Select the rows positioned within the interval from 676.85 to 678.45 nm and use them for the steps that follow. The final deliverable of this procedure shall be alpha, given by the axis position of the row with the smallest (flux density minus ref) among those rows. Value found 677.4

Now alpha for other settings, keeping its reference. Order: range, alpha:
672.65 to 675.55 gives 674.2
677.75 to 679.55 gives 679.5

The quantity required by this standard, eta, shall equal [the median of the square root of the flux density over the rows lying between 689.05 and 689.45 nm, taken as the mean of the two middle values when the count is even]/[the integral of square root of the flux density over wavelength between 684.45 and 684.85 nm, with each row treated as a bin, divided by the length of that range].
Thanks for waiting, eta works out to 1.026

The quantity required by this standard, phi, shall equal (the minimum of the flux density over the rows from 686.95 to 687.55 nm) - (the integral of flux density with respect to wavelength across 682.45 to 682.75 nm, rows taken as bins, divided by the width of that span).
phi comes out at -0.20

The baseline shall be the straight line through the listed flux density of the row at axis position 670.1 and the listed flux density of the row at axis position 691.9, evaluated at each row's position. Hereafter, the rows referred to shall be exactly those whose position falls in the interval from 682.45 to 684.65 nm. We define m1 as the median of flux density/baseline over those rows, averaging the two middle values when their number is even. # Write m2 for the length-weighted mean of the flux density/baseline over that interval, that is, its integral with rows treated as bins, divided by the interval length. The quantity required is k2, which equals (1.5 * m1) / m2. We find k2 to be 1.49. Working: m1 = 0.97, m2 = 0.972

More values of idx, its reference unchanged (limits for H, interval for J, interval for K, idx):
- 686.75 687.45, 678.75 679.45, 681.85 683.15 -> -0.45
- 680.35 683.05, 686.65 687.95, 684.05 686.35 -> -0.32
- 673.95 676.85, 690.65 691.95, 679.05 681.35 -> -0.33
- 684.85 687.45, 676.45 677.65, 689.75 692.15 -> -0.01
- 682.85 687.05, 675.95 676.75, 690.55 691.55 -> -0.23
